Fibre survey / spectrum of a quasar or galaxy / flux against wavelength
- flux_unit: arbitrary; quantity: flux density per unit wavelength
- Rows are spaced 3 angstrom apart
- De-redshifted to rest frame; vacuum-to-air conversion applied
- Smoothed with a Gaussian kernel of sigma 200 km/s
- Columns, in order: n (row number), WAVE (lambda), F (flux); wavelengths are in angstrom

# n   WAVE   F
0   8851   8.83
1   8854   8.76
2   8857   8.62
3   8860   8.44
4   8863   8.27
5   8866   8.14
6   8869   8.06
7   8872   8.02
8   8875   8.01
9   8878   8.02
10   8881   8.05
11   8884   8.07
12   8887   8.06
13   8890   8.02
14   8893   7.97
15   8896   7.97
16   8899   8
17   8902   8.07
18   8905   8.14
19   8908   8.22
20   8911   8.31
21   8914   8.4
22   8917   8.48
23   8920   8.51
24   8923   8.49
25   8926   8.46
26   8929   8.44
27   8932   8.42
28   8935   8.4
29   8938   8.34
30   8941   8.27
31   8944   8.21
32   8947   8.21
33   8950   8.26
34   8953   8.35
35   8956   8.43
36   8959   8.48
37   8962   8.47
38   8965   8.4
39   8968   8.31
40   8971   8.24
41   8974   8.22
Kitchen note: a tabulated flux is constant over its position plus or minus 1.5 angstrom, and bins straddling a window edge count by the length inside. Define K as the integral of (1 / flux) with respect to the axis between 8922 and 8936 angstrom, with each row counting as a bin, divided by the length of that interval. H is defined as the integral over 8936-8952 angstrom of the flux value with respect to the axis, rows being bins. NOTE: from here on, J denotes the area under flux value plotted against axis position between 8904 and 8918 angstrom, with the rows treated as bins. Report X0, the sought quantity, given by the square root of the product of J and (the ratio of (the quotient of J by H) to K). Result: 29.4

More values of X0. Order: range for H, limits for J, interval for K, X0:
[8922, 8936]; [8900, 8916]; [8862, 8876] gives 34.5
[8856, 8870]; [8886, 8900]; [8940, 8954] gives 29.9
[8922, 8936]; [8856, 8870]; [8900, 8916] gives 30.7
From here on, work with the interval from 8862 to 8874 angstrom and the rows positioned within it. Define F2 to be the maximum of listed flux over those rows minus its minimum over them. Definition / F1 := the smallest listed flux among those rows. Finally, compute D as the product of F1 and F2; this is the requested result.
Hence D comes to 2.0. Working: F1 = 8.02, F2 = 0.25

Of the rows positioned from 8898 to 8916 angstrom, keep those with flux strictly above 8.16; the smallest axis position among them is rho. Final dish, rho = 8908 angstrom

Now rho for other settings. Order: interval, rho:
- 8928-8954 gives 8929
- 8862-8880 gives 8863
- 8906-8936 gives 8908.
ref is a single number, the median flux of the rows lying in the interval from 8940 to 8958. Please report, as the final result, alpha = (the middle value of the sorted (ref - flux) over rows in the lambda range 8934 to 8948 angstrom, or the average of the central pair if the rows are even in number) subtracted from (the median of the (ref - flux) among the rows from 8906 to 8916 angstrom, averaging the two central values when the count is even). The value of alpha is -0.04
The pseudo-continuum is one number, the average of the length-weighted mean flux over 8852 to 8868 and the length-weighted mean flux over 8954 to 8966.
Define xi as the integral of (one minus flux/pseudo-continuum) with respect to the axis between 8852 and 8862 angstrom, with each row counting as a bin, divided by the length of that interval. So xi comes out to -0.02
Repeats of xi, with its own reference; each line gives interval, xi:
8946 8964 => 0.01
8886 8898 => 0.05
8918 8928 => 0.00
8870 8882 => 0.05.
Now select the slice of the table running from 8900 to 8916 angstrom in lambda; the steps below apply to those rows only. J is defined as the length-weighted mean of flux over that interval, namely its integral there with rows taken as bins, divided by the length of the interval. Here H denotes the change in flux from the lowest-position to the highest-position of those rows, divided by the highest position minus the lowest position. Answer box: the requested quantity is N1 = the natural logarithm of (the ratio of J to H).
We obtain 5.70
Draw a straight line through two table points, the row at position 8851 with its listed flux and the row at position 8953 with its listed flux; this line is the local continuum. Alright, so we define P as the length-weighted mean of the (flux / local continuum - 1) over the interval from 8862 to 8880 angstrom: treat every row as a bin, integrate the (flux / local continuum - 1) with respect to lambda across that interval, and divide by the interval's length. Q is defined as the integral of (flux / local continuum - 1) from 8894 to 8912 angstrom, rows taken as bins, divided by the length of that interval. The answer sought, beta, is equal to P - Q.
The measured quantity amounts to -0.020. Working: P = -0.08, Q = -0.06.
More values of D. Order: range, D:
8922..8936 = 0.8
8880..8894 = 0.8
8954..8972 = 2.0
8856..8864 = 2.9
